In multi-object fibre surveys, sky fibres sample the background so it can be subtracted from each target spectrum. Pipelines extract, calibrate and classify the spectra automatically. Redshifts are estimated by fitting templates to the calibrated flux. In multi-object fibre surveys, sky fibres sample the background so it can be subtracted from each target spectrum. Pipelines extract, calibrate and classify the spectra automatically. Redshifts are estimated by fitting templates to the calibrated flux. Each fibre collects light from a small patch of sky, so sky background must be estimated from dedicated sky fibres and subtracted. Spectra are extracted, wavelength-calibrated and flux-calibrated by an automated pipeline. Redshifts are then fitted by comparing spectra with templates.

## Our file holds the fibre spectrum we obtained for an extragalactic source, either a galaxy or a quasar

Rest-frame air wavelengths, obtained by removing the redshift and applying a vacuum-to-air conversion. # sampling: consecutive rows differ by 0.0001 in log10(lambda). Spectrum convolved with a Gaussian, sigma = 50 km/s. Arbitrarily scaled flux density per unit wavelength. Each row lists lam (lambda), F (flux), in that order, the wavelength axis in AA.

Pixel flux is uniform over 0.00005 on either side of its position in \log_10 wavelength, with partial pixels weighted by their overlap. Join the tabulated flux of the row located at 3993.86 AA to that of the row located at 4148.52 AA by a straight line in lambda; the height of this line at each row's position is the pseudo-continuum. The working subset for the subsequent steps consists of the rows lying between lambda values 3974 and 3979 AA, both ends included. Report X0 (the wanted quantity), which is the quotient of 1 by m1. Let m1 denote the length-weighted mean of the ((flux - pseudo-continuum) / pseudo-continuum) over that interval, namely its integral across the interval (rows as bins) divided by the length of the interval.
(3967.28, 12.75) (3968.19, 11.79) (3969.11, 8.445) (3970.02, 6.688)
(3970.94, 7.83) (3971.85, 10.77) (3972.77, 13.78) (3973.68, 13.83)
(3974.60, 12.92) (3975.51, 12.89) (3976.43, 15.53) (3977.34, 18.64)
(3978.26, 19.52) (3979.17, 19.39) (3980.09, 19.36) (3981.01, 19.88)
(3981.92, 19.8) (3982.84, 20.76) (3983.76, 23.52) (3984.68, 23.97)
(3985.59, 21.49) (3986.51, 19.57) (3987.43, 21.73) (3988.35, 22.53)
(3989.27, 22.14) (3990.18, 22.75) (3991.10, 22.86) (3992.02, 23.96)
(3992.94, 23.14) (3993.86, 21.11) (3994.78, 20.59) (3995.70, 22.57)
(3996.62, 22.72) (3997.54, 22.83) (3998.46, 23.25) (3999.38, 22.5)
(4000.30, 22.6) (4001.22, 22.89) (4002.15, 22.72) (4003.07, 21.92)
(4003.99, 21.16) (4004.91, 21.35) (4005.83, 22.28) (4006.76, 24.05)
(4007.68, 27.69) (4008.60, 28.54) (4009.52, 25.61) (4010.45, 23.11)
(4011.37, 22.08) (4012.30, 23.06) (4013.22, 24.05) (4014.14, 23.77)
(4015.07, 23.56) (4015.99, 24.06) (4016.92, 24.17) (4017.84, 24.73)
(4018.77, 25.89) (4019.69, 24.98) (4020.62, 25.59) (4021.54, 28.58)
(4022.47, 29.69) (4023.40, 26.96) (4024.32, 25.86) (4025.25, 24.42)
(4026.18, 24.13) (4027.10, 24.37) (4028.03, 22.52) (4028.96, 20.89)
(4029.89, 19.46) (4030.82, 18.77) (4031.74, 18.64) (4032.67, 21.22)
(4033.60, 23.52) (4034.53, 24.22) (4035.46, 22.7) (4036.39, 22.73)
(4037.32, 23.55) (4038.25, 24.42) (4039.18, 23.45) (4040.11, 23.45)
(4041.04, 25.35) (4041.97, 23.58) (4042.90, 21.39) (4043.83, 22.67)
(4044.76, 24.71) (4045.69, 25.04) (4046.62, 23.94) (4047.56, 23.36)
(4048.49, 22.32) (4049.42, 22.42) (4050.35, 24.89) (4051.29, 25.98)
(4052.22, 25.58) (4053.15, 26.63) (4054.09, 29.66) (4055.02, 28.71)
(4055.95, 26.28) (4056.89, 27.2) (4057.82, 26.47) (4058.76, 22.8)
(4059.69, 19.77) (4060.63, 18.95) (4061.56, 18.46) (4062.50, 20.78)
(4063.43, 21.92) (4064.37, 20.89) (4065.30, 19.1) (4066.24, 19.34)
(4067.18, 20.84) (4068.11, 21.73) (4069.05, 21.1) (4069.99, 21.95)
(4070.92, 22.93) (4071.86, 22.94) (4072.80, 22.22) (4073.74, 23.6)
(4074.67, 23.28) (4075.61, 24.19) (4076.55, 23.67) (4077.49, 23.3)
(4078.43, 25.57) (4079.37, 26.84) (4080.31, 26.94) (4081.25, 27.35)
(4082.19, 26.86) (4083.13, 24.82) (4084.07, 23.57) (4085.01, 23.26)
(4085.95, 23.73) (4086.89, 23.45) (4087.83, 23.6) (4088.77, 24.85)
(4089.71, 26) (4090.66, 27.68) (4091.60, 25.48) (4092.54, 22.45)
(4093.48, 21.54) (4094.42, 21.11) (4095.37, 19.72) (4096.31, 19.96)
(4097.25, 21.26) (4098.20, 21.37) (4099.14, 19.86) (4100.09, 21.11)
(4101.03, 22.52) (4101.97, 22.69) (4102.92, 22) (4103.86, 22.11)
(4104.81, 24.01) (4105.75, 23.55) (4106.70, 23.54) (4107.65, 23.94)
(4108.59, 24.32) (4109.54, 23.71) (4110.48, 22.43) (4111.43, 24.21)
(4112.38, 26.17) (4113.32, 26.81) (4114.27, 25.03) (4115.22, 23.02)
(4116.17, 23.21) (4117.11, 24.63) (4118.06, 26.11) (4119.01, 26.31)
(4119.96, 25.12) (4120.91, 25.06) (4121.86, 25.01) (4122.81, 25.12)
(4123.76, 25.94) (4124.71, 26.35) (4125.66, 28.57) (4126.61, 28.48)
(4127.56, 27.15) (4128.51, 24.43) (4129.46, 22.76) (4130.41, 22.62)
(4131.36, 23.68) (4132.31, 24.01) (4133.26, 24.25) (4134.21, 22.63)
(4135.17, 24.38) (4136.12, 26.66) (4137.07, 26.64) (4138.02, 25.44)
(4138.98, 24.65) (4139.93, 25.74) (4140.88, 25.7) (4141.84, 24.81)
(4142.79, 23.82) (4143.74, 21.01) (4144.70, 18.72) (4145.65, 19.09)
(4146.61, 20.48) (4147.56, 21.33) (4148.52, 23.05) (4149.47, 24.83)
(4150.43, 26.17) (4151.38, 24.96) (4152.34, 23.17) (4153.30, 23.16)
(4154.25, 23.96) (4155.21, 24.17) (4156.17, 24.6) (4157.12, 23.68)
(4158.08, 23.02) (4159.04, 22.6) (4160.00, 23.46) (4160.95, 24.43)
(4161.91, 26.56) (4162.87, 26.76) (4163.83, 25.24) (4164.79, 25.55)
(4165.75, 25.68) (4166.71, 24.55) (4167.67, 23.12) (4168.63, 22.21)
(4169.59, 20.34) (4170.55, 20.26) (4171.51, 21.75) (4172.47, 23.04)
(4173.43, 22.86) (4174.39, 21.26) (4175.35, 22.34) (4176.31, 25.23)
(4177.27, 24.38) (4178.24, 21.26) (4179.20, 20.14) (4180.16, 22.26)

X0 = -4.3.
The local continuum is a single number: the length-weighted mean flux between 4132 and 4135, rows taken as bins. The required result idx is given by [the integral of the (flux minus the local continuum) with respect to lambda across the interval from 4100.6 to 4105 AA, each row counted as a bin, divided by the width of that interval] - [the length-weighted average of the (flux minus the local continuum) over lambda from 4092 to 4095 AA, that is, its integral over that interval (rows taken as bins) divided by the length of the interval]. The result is 0.9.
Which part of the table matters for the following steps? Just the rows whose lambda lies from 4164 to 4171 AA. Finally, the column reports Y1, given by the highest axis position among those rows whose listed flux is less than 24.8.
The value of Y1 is 4170.55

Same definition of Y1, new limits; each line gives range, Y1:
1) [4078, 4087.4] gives 4086.89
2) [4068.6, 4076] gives 4075.61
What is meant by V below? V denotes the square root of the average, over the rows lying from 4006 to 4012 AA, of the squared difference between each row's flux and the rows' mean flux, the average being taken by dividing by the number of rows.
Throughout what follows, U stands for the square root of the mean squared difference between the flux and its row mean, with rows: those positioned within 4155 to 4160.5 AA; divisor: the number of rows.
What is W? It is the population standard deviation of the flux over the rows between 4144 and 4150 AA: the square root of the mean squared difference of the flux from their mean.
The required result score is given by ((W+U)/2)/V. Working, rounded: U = 0.7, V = 2.34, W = 2.1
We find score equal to 0.60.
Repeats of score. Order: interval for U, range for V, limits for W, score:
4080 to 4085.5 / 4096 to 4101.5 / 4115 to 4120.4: 1.62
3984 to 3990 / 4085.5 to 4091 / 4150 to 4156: 0.77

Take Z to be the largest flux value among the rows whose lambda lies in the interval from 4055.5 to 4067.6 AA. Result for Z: 27.2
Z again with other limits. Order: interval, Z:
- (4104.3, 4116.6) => 26.81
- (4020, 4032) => 29.69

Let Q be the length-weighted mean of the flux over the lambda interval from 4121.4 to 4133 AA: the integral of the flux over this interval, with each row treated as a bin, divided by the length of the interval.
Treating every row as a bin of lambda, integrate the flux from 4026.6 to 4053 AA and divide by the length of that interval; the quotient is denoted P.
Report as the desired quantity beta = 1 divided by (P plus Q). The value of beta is 0.0207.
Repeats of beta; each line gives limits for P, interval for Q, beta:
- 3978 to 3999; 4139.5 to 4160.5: 0.0222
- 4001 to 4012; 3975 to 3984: 0.0236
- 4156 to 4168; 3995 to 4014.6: 0.0209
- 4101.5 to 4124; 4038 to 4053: 0.0207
